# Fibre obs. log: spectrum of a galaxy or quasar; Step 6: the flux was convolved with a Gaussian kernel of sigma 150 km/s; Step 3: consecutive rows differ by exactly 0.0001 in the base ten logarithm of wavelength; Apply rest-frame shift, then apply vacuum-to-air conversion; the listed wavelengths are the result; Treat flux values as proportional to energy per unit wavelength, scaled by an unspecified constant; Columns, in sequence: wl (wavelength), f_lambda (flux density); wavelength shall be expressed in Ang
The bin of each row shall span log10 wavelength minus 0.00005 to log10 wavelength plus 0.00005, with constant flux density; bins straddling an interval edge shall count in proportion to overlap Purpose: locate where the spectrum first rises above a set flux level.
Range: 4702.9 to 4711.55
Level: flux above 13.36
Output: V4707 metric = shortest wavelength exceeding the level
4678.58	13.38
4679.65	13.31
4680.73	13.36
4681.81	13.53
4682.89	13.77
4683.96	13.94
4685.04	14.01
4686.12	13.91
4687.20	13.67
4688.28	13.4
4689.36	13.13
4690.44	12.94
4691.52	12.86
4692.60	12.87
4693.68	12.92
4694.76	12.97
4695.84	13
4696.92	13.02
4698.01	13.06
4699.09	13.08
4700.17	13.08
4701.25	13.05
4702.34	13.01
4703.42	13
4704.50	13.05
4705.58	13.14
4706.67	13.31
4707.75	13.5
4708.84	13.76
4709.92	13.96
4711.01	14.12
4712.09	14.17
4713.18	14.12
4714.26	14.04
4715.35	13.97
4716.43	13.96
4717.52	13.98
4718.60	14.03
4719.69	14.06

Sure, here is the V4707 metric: 4707.75 Ang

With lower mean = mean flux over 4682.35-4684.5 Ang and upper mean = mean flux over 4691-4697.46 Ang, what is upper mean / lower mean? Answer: 0.93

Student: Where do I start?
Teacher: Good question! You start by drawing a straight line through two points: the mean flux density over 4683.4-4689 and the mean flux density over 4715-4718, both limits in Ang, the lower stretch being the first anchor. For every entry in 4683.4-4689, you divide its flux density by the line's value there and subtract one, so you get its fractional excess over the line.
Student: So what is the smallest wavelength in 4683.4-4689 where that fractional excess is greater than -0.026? 4683.96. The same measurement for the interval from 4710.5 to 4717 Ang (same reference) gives 4711.01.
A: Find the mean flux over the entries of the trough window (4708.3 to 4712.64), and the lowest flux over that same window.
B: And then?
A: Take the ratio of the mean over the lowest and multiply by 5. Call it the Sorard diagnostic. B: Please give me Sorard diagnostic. 5.09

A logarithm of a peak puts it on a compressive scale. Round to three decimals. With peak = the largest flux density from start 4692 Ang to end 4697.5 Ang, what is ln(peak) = 2.566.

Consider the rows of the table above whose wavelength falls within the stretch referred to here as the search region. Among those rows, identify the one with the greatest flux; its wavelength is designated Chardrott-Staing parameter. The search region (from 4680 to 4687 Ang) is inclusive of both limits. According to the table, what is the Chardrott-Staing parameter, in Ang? 4685.04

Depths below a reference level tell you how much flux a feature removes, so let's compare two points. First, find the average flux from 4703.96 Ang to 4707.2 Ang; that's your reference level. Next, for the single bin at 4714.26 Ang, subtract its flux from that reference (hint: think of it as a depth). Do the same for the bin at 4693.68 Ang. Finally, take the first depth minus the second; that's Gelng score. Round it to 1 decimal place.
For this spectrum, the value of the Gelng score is -1.1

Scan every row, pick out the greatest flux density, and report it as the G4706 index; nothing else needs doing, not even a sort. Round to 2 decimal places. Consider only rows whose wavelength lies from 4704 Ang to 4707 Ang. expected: 13.31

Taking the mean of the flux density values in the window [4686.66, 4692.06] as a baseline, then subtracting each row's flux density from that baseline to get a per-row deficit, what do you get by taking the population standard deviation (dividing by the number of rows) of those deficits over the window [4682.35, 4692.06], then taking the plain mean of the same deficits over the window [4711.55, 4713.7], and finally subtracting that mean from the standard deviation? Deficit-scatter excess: 1.37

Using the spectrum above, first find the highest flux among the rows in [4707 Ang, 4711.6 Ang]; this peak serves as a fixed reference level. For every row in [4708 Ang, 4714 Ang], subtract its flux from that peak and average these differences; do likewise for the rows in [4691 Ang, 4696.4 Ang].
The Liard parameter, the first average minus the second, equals -1.1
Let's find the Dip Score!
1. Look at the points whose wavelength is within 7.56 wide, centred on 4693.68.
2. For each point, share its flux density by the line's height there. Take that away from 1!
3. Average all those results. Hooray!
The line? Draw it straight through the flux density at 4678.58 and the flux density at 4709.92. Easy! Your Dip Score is 0.053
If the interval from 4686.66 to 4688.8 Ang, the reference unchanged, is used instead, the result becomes 0.001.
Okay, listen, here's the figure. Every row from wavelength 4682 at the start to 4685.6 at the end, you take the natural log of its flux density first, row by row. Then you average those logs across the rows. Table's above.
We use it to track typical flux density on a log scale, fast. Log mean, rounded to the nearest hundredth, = 2.63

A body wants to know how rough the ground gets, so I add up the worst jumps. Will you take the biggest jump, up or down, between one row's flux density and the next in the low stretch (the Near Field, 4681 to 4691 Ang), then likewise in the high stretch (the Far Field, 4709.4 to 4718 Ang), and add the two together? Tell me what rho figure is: 0.43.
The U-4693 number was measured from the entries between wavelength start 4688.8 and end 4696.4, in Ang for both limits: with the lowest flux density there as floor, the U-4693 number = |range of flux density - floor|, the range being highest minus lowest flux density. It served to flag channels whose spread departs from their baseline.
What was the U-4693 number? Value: 12.6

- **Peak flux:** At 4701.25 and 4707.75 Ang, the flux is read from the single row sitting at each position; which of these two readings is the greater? 13.5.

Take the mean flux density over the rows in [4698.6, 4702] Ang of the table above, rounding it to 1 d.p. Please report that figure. 13.1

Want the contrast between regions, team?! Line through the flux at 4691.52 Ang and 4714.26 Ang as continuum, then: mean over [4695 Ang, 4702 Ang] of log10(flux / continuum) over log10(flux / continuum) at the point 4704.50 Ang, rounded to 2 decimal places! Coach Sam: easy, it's 0.37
